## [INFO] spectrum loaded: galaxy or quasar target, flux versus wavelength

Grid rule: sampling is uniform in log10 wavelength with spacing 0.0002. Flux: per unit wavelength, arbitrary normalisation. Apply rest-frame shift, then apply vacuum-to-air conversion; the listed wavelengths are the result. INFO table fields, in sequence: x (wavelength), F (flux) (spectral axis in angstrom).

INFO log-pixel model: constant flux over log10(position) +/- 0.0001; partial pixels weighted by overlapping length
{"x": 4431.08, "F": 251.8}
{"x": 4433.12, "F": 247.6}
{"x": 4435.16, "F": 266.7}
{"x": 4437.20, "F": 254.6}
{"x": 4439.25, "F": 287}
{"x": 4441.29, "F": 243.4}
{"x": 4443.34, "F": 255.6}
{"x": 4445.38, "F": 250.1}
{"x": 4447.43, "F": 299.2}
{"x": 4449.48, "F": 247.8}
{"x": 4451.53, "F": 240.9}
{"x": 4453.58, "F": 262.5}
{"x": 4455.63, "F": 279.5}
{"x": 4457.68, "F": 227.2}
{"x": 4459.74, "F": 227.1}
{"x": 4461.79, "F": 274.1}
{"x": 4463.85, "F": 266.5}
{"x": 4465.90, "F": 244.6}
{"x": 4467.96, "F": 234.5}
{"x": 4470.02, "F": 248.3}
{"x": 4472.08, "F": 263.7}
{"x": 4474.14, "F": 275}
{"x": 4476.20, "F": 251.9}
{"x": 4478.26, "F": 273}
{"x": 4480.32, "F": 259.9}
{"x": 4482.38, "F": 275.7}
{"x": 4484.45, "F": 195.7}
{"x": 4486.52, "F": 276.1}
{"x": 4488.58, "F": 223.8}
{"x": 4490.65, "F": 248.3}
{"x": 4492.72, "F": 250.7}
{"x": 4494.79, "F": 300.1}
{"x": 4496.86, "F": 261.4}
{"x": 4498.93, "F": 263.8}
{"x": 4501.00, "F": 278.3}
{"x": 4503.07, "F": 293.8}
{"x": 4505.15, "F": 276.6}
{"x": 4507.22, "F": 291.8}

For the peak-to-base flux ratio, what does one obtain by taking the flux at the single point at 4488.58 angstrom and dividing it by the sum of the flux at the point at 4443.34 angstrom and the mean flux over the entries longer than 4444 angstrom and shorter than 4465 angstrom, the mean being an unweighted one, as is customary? 0.436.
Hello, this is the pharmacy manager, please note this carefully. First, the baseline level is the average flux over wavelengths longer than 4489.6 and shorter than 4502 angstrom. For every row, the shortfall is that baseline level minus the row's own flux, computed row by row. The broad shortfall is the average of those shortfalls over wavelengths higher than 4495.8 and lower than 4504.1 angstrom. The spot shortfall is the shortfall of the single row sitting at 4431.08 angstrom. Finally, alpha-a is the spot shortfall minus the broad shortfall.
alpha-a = 23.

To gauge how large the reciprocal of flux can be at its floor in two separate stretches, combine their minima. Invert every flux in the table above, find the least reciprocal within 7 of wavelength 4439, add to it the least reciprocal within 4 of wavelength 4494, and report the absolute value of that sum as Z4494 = 0.0068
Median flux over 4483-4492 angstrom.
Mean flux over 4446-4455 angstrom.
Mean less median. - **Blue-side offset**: 27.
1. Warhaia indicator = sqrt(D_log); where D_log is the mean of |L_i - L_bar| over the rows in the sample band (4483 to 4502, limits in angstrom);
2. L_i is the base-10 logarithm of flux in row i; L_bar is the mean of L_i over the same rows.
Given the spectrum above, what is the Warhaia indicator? 0.200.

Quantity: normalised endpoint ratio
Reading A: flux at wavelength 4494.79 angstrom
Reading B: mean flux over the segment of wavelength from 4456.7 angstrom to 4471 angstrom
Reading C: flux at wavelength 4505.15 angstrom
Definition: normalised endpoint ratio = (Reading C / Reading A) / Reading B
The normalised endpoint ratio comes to 0.0037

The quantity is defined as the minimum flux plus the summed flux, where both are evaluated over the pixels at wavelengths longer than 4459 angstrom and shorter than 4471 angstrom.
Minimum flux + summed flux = 1722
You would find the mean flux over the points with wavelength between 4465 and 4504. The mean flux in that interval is 259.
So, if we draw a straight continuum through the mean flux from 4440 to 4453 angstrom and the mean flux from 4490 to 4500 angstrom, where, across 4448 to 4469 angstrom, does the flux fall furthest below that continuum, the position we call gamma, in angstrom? 4459.74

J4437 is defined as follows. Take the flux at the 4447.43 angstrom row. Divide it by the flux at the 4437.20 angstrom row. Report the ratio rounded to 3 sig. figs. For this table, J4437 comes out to 1.18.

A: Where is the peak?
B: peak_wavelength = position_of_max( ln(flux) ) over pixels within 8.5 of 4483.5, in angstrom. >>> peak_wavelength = 4486.52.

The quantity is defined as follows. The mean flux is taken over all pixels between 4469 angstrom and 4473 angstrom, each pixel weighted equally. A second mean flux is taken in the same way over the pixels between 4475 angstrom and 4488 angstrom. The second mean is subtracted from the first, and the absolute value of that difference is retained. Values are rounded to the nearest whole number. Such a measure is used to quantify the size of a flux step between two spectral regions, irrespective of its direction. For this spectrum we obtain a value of 1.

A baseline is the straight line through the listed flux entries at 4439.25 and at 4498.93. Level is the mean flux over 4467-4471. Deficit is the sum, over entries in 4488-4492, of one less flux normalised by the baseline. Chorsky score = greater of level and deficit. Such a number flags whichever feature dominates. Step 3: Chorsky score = 241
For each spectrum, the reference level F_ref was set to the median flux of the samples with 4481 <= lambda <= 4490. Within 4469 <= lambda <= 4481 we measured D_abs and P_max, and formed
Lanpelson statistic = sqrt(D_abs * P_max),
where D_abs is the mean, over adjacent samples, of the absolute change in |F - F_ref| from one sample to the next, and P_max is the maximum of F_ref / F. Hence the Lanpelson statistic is 4.0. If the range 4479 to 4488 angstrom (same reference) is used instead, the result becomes 5.5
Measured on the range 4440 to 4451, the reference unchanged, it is 5.1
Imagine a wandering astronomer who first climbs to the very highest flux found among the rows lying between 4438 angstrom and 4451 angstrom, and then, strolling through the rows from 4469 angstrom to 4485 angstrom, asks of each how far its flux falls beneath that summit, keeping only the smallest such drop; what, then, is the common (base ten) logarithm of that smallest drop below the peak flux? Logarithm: 1.37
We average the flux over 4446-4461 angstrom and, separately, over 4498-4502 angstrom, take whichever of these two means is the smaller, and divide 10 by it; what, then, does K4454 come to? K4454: 0.0392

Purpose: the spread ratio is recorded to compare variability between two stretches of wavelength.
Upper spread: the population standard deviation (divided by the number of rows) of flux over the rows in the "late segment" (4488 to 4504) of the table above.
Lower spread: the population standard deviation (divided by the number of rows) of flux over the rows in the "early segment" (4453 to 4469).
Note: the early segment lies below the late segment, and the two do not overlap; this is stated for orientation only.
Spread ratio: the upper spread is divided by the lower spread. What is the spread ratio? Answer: 1.2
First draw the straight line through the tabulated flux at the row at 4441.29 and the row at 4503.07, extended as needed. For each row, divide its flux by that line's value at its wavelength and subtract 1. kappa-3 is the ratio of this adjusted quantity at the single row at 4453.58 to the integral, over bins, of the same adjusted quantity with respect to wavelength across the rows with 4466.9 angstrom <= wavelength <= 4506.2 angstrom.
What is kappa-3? -0.013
